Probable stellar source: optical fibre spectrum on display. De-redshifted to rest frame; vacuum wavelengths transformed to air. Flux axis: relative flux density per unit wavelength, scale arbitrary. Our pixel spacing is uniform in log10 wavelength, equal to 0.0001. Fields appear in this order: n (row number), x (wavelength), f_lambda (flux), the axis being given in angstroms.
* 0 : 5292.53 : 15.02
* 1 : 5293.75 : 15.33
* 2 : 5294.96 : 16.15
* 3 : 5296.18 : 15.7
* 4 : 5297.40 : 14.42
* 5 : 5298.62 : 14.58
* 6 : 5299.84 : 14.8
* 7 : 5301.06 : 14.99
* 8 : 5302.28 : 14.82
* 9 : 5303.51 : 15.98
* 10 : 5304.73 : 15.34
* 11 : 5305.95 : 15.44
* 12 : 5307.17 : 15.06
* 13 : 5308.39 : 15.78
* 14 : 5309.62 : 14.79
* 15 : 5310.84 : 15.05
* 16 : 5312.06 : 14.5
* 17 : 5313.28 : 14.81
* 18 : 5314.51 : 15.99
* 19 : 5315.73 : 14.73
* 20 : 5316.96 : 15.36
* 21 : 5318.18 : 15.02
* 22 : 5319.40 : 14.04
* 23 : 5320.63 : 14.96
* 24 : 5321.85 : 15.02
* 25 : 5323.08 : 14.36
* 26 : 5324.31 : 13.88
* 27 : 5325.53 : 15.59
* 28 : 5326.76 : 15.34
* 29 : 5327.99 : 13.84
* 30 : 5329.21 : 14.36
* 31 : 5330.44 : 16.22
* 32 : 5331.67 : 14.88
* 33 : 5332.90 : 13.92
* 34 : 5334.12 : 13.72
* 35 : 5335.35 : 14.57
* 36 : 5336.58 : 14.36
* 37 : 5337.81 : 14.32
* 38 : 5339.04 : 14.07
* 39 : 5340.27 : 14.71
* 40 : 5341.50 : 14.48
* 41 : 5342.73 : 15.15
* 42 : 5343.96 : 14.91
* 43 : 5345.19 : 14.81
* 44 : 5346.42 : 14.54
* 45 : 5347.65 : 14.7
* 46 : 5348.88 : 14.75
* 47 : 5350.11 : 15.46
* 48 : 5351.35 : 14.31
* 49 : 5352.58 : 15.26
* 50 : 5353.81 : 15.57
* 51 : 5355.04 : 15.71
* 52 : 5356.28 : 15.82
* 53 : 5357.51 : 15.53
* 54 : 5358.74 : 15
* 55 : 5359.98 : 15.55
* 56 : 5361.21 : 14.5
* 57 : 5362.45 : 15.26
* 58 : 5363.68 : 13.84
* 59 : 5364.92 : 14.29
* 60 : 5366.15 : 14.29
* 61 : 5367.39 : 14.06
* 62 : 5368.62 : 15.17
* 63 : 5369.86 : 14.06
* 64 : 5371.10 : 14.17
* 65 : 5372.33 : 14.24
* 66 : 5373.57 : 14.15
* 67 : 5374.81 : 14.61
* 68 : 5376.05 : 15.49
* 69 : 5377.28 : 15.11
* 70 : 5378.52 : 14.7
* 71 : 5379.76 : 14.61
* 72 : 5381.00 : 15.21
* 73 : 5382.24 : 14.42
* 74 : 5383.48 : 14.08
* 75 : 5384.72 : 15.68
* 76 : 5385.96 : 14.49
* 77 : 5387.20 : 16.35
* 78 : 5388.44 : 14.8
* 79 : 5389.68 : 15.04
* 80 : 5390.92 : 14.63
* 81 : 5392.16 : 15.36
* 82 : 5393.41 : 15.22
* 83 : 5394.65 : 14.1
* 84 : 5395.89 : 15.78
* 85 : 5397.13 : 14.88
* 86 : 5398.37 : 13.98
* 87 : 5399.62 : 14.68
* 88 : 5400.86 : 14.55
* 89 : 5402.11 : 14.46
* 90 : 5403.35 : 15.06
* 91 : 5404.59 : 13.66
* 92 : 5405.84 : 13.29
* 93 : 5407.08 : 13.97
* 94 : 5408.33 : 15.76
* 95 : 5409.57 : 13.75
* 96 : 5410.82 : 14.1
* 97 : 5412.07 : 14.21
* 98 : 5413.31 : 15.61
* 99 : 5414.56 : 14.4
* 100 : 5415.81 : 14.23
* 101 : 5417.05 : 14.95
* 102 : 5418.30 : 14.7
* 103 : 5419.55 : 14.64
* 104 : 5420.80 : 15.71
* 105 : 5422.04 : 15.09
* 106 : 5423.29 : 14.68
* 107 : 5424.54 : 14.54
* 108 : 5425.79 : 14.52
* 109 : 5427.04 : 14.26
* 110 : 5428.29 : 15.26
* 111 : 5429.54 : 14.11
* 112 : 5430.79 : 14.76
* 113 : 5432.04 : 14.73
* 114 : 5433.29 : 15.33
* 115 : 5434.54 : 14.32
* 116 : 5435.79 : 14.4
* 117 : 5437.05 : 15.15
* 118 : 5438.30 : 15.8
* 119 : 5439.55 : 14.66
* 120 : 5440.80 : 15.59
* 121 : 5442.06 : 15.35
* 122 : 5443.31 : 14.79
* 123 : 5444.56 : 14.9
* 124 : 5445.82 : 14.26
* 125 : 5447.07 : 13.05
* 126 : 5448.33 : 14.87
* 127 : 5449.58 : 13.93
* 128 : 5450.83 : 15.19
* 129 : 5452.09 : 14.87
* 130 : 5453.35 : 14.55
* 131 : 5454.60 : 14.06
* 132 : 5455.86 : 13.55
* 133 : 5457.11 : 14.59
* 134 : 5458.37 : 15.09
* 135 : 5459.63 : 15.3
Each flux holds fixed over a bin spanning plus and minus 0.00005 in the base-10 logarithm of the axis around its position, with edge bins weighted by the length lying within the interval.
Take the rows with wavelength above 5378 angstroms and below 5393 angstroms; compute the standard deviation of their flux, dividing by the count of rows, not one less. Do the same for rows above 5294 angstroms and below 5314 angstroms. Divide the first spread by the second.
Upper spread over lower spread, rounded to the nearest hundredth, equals 1.15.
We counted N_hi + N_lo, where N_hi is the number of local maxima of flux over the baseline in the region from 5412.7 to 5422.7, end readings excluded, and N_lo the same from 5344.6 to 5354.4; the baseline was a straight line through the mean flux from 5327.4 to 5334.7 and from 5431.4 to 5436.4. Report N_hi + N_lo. 3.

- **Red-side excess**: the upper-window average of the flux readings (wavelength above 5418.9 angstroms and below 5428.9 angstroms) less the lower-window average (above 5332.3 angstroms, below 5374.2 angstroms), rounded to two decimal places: 0.15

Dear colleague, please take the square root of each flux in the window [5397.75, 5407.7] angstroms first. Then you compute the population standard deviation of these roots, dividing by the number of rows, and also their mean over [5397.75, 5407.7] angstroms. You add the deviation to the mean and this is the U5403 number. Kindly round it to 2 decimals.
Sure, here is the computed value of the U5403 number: 3.84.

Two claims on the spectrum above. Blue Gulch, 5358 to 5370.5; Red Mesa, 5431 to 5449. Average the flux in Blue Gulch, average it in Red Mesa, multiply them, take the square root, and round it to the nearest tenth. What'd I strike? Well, 14.7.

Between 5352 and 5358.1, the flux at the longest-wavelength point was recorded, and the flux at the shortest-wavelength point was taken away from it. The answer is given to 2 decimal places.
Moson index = 0.27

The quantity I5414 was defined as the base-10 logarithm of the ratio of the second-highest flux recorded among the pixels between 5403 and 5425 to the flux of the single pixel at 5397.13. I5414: 0.024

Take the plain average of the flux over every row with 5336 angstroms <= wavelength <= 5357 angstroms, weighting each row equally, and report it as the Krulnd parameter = 14.88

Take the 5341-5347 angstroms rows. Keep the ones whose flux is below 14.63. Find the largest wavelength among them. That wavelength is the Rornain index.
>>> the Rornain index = 5346.42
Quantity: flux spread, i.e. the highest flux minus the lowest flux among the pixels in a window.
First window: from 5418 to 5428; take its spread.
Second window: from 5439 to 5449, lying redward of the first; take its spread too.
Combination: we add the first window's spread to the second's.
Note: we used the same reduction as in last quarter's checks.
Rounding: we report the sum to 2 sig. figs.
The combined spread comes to 4.0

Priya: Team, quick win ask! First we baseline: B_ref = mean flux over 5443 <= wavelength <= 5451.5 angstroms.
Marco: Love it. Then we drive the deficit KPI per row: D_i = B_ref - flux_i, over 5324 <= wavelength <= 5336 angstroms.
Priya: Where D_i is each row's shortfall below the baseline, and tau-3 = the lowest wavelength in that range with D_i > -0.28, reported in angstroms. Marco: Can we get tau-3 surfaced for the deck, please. 5324.31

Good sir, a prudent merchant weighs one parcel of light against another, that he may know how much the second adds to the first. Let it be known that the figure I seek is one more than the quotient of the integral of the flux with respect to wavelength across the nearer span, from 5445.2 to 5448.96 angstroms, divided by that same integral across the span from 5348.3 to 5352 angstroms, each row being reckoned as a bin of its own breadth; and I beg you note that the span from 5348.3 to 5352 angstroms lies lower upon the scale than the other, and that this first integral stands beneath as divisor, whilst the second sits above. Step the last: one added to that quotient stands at 1.96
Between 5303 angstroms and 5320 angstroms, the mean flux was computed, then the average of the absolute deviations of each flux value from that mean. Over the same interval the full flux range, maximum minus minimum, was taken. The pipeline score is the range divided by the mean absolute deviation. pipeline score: 4.4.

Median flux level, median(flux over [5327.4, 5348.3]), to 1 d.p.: 14.5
